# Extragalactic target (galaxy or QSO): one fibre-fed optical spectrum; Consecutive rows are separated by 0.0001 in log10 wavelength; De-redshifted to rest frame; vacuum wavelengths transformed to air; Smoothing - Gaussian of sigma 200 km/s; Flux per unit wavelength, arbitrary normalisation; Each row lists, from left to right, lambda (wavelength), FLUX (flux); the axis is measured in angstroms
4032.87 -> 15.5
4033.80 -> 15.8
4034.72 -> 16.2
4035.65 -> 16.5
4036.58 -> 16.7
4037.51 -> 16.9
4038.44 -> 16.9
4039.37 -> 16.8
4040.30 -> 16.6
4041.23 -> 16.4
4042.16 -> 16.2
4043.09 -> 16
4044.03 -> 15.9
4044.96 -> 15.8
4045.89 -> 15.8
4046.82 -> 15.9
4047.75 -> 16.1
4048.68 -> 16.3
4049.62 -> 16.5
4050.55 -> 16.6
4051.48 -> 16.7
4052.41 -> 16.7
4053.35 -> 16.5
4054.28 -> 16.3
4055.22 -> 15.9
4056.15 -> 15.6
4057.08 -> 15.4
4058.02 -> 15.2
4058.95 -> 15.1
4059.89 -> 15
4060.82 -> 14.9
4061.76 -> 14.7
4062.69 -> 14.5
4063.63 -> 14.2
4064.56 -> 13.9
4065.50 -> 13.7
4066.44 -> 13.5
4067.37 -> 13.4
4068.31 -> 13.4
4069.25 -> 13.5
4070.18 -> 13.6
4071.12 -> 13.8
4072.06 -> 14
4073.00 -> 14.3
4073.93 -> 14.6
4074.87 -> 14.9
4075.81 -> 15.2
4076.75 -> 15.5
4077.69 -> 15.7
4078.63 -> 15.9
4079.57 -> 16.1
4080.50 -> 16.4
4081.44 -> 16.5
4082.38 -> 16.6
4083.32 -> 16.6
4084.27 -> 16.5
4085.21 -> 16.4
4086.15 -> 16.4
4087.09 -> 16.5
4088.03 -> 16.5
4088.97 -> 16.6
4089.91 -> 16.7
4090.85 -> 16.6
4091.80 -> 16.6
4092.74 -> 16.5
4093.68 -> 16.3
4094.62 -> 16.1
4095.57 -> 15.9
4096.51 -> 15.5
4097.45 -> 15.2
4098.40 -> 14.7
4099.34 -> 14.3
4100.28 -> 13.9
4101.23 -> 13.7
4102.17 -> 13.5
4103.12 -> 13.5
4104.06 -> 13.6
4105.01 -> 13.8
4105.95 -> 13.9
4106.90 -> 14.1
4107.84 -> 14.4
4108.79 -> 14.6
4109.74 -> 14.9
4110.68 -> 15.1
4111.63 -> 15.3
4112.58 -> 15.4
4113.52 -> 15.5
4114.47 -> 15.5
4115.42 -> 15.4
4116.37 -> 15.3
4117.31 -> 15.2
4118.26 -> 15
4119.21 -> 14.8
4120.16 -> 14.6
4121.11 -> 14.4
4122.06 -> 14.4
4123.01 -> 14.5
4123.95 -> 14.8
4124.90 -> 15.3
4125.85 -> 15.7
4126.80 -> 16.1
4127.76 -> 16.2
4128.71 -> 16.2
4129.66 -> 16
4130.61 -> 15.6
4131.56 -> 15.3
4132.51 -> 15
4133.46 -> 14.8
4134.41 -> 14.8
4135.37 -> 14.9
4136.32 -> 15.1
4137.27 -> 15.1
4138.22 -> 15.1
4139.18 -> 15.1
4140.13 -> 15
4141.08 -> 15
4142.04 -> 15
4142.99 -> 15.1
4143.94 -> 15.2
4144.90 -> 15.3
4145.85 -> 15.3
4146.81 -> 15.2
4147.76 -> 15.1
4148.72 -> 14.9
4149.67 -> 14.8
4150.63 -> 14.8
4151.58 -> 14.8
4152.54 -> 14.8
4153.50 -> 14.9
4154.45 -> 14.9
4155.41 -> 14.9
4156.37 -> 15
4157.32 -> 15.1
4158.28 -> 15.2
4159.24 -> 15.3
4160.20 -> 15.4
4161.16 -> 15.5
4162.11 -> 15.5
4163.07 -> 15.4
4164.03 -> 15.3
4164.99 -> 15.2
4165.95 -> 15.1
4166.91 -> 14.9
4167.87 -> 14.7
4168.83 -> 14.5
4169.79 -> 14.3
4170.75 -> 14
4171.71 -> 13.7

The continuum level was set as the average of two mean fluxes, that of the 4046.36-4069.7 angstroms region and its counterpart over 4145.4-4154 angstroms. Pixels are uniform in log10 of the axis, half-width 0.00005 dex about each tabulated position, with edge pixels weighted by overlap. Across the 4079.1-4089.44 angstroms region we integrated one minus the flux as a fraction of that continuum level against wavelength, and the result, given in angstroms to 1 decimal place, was -1.0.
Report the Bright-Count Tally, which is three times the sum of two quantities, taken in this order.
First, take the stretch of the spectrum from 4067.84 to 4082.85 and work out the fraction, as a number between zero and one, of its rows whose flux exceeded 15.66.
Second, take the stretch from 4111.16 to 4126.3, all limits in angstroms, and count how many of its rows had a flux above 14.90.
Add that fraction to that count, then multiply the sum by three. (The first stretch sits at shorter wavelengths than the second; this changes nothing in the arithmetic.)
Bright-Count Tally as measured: 31.1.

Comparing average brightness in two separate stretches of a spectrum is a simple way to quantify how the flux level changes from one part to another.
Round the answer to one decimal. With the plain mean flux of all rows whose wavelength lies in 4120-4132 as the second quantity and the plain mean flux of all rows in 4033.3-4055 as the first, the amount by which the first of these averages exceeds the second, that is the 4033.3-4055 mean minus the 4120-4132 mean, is 1.0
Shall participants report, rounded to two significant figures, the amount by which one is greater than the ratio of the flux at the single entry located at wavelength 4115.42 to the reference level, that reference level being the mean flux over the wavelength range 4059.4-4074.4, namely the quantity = -0.095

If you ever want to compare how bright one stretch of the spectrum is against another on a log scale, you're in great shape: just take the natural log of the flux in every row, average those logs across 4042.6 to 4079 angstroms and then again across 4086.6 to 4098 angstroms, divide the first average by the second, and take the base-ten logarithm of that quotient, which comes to -0.011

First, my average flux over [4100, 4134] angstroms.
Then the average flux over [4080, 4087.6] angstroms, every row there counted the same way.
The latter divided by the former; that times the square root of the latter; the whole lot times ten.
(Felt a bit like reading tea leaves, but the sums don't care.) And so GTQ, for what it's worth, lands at 45.0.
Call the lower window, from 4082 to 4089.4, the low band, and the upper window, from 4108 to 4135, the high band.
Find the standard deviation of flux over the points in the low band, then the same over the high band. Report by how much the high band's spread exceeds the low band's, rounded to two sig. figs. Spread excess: 0.44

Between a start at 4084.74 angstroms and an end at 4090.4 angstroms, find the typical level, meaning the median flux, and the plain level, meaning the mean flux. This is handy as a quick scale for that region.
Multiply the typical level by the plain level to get 273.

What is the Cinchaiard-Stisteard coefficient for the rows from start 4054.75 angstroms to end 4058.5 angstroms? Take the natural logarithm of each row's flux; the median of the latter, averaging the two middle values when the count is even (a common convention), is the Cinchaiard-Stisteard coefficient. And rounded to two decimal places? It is 2.74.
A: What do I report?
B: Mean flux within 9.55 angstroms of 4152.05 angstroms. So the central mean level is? 15.07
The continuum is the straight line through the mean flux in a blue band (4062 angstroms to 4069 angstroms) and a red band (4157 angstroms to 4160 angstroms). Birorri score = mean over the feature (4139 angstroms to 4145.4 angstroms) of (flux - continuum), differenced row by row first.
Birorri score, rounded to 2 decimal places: 0.15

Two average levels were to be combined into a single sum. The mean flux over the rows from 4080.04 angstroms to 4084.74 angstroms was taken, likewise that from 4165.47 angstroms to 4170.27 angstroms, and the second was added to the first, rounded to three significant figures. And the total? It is 31.2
